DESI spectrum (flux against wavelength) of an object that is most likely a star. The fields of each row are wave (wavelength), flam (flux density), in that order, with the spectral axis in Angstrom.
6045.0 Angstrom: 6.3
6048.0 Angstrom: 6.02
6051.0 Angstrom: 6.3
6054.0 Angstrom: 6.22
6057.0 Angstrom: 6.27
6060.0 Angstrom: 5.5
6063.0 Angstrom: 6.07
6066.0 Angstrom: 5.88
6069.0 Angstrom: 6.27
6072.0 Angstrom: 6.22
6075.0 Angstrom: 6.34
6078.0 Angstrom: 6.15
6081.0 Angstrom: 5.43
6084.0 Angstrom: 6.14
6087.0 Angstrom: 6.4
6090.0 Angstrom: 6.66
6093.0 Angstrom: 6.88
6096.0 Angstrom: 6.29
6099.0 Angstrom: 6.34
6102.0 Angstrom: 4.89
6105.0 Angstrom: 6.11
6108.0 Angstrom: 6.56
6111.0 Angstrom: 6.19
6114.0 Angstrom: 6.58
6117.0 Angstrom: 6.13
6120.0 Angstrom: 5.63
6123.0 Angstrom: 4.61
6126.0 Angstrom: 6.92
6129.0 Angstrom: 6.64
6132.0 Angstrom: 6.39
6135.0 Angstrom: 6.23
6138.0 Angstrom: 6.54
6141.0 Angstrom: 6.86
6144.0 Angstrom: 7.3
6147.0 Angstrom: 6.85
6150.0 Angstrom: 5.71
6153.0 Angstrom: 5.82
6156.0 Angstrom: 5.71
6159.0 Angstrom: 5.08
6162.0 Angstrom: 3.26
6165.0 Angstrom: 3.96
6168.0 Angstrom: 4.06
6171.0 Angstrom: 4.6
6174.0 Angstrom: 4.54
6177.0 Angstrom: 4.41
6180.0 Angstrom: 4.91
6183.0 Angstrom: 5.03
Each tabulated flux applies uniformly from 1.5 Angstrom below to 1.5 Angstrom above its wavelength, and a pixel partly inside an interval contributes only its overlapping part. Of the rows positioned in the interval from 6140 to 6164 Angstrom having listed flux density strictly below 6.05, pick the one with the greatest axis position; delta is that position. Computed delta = 6162.0 Angstrom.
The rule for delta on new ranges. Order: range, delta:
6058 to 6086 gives 6081.0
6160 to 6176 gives 6174.0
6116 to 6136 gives 6123.0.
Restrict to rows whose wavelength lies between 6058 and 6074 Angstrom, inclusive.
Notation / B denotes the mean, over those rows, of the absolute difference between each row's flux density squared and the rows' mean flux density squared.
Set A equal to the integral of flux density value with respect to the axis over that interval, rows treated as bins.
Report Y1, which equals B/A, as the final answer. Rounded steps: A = 96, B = 2.8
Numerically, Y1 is 0.029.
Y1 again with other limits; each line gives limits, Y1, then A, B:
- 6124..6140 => 0.024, 104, 2.5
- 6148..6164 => 0.087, 82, 7.1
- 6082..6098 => 0.030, 103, 3.1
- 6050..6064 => 0.032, 85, 2.7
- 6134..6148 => 0.042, 95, 4.0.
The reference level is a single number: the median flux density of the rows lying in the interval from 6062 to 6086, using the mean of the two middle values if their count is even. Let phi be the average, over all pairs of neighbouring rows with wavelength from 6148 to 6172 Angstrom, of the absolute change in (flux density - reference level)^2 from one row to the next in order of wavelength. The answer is 2.0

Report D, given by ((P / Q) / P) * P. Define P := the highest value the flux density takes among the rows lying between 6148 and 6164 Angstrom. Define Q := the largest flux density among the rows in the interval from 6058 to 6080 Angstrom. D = 0.92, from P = 5.82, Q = 6.34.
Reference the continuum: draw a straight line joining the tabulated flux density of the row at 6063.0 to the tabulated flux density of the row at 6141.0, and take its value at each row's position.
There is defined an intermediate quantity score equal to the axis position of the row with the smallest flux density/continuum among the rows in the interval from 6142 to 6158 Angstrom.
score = 6156.0 Angstrom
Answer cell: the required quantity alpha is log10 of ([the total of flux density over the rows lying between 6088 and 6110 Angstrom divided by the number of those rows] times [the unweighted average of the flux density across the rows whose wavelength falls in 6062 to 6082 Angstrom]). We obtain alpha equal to 1.578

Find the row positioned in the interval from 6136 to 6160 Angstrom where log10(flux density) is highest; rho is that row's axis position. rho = 6144.0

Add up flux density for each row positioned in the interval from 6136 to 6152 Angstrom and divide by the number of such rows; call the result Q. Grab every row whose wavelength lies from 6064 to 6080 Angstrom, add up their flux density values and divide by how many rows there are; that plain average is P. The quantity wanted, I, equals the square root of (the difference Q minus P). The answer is 0.69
